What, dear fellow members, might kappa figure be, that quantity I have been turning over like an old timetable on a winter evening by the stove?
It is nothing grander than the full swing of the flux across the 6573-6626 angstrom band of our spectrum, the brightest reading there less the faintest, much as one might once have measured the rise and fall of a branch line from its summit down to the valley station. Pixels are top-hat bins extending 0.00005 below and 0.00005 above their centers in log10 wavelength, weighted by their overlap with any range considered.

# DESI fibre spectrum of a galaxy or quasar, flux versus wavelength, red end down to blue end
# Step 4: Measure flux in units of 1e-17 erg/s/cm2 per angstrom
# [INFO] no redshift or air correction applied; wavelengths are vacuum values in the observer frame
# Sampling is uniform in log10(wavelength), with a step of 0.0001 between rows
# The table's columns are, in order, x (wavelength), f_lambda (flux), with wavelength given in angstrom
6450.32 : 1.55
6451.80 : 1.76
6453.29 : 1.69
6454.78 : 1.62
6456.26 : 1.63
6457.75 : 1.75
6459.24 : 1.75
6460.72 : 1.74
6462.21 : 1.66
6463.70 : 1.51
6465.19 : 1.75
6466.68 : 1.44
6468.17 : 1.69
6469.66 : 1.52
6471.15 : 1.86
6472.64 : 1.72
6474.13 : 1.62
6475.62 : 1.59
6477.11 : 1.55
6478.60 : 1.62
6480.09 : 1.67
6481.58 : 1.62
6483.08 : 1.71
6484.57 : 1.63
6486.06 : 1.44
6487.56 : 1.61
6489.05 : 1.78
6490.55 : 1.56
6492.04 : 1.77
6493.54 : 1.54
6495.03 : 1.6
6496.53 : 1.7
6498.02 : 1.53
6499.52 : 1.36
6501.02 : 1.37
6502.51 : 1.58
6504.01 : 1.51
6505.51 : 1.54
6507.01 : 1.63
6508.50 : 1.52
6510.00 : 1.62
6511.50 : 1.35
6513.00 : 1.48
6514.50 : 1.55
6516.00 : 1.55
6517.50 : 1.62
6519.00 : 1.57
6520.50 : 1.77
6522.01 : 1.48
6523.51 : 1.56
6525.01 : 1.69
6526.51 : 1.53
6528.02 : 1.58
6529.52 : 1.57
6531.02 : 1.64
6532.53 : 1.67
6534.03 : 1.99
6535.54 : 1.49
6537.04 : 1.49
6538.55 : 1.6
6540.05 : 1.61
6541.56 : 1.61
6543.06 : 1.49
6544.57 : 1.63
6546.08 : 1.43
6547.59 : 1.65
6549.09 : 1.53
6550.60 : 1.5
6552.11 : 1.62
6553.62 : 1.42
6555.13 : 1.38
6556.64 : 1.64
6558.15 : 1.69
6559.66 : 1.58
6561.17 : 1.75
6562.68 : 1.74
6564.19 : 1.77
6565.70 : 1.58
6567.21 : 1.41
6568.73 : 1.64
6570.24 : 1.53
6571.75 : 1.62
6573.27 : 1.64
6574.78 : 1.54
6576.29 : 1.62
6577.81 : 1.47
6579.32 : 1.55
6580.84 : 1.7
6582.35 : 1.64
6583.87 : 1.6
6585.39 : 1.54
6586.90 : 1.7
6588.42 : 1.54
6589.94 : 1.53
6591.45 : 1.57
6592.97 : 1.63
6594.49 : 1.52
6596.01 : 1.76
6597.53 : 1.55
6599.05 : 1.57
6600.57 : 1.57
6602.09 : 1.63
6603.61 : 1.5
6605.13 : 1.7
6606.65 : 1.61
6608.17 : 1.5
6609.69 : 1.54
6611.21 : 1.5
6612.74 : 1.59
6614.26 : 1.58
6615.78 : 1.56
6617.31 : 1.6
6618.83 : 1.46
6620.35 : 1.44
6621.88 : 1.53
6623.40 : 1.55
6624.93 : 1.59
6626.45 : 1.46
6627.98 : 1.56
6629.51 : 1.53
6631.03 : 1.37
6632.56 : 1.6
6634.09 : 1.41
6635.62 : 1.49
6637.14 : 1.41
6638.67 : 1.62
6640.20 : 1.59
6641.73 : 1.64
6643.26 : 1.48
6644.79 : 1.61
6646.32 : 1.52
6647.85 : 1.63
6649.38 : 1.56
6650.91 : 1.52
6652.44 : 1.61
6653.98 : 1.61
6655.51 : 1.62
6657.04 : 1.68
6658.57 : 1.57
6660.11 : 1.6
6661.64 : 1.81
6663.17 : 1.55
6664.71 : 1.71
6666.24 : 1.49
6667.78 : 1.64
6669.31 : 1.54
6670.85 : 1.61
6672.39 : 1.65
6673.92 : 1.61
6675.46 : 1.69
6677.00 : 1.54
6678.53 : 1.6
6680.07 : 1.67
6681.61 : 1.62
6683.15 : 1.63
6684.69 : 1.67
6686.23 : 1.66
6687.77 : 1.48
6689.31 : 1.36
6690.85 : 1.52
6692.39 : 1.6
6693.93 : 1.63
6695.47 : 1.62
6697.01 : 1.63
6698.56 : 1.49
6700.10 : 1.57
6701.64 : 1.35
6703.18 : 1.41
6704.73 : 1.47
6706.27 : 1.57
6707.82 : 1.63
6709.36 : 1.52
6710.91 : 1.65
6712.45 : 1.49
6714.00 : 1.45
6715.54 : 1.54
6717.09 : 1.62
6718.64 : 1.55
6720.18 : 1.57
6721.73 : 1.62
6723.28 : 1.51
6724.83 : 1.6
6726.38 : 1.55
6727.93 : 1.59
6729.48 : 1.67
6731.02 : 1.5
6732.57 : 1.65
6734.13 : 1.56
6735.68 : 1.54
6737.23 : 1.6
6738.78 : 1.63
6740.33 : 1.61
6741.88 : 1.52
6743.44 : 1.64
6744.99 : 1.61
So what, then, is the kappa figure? 0.32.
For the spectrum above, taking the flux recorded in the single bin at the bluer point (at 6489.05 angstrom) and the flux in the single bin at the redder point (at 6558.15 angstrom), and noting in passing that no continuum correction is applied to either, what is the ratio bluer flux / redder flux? 1.05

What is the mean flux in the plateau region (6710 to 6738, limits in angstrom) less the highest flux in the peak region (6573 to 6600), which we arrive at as -0.19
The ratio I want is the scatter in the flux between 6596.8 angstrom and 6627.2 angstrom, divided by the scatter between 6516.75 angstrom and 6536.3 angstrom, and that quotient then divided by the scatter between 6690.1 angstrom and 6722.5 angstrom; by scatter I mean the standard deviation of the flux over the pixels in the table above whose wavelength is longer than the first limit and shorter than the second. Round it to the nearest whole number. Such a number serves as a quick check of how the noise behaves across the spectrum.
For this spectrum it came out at 6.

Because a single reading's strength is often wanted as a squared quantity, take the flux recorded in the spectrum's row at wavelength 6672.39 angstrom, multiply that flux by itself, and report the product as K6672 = 2.72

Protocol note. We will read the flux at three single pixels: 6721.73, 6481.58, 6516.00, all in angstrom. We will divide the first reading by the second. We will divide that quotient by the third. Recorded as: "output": 0.645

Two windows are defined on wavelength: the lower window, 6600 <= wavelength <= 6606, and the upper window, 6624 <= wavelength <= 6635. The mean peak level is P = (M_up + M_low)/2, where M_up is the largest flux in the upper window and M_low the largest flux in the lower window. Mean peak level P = 1.65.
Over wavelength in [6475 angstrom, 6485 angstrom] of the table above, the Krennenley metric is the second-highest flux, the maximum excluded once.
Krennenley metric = 1.67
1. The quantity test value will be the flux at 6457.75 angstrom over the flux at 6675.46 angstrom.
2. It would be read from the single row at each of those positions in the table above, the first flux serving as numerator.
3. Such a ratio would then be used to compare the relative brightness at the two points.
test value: 1.04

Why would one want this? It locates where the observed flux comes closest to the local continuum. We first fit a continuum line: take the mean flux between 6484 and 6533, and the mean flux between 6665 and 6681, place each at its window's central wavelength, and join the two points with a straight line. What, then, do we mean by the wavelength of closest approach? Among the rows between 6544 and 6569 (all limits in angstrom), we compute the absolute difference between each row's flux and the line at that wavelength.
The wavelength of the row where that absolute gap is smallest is 6559.66 angstrom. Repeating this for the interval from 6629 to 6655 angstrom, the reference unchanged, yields 6632.56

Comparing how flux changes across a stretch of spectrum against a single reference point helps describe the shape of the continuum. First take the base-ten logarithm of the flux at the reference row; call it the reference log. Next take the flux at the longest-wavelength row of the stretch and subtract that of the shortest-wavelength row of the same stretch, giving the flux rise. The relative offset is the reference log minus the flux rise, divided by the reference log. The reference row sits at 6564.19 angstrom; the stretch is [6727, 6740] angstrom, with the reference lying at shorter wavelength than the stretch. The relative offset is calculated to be 0.84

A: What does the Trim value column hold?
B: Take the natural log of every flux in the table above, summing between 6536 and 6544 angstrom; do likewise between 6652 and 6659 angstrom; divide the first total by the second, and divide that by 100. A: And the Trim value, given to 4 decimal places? 0.0092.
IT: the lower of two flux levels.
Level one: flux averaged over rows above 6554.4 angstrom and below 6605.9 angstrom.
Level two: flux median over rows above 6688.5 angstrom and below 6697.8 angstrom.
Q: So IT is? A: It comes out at 1.60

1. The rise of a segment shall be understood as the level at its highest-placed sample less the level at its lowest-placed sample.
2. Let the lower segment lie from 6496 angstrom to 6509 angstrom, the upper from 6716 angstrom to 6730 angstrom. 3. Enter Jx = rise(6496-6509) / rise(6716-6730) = -3.6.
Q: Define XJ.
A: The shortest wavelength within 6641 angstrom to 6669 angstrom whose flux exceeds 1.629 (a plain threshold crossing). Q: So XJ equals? 6641.73 angstrom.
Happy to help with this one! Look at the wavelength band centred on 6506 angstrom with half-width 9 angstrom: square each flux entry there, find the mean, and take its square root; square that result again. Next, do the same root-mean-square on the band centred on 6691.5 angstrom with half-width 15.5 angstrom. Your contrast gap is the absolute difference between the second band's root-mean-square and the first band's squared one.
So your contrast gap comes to 0.7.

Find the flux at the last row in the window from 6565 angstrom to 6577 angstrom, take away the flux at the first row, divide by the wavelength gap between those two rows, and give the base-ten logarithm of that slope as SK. -2.42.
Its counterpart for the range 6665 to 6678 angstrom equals -2.33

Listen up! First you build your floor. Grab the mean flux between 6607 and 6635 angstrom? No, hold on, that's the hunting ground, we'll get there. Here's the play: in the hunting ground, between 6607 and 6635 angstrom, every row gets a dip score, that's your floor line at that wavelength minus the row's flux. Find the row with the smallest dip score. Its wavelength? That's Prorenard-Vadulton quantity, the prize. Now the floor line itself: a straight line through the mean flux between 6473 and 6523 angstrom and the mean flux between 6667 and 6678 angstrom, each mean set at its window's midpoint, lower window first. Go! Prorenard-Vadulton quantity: 6617.31 angstrom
